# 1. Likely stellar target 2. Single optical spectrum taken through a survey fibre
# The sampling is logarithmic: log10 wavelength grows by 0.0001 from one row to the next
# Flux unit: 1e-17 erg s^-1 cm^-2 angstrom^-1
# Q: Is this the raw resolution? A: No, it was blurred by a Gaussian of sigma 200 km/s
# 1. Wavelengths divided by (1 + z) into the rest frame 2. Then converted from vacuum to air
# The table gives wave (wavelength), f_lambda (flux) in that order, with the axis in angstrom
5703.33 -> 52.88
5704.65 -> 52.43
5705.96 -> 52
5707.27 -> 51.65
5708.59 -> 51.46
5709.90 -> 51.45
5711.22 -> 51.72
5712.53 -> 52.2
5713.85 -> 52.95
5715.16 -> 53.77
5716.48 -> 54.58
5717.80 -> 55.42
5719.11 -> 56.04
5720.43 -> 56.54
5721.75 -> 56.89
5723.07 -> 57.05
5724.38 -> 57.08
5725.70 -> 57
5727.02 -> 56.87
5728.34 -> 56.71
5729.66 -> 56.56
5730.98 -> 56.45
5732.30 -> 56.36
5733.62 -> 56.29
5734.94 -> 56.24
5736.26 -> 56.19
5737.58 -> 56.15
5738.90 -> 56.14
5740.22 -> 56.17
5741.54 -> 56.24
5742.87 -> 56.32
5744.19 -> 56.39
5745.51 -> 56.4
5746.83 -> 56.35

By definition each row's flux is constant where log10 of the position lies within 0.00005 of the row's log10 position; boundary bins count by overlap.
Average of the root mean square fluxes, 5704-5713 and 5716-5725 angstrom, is 54.0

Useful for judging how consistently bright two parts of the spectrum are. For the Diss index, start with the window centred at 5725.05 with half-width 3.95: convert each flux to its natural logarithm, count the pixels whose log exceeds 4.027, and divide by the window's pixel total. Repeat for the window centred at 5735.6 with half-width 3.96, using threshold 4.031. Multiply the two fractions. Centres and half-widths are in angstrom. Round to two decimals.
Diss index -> 0.17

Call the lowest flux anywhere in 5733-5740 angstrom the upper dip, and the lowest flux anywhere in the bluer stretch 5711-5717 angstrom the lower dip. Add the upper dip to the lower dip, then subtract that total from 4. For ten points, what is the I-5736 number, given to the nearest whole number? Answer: -104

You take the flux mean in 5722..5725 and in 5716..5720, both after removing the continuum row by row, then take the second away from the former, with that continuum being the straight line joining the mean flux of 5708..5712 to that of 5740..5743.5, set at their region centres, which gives 0.8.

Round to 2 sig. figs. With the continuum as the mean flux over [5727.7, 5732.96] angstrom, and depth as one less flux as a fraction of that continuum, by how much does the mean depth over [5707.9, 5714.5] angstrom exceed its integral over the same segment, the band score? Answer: -0.45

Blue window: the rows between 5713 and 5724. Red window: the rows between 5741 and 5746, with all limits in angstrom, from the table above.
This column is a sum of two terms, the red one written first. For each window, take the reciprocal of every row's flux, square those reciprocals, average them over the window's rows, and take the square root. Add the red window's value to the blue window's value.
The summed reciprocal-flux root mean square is 0.0358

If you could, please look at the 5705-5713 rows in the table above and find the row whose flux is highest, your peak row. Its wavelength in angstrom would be 5712.53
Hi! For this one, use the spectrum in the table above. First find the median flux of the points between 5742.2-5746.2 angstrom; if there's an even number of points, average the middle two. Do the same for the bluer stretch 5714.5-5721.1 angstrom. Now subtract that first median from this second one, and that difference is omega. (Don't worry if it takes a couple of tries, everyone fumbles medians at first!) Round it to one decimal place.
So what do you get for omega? -1.0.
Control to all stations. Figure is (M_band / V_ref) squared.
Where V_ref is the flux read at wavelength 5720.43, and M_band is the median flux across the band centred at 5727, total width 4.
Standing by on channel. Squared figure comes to 1.01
